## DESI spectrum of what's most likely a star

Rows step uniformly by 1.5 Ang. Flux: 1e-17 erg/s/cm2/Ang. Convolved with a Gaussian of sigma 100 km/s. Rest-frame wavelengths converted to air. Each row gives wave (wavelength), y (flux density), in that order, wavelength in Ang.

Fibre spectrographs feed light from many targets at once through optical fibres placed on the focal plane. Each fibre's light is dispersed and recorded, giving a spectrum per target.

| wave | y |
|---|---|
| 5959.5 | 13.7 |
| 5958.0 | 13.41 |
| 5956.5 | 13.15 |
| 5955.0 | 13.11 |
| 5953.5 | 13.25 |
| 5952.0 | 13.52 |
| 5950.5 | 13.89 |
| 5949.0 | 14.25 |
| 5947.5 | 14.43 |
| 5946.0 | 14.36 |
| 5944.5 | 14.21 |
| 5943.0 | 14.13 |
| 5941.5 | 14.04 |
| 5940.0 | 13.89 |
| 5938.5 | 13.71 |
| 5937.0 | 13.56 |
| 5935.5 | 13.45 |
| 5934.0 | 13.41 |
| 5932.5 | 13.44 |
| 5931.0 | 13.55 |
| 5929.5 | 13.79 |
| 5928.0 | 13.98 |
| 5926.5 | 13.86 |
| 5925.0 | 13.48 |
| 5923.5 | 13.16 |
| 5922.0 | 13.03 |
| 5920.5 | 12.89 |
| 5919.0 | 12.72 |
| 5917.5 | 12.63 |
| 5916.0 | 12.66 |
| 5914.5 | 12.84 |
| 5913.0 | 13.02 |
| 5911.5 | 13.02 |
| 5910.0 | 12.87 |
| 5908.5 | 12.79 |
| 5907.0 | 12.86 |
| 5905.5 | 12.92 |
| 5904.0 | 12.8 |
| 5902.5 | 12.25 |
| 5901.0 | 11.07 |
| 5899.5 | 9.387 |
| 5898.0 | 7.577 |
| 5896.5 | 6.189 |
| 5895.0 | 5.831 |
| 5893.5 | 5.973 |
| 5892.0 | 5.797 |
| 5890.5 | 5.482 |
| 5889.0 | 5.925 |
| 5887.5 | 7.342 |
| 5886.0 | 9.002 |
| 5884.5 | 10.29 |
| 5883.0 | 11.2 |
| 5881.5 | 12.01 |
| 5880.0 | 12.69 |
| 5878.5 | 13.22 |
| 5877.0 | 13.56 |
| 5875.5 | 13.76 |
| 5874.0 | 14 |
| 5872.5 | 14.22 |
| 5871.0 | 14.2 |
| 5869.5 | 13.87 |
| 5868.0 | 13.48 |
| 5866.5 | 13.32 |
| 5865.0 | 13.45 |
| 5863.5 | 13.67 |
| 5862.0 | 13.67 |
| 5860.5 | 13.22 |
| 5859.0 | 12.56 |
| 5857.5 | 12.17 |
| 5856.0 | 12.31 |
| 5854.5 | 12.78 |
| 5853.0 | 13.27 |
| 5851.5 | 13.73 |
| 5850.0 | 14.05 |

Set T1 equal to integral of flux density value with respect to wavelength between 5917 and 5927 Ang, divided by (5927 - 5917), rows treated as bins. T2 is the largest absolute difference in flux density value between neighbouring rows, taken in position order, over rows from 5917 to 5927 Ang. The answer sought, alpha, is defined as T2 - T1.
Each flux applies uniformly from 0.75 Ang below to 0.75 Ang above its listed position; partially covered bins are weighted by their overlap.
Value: -12.7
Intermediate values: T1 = 13.1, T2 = 0.38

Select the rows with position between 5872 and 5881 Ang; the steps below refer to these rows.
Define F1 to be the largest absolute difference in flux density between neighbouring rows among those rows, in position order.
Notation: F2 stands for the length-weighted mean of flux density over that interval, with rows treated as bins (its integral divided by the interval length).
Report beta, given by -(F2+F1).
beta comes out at -14.0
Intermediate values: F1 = 0.5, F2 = 13.5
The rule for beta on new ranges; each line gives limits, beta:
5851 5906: -13.1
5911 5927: -13.4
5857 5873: -14.1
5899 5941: -14.7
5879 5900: -10.0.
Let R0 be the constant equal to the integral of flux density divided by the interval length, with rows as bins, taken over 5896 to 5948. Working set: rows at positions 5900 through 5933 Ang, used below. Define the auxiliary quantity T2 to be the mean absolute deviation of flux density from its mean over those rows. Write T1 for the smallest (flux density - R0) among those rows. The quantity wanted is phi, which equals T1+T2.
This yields -1.3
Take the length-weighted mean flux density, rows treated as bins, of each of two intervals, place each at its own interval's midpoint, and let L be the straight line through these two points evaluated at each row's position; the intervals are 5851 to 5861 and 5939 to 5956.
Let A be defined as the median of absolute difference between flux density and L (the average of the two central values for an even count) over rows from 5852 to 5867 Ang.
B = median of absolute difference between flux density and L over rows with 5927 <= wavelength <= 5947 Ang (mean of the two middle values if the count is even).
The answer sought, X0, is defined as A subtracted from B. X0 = -0.21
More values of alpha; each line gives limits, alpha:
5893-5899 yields -5.1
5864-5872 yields -13.3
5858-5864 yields -12.6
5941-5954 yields -13.7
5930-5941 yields -13.4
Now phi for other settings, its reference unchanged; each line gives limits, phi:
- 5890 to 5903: -5.2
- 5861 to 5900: -4.3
